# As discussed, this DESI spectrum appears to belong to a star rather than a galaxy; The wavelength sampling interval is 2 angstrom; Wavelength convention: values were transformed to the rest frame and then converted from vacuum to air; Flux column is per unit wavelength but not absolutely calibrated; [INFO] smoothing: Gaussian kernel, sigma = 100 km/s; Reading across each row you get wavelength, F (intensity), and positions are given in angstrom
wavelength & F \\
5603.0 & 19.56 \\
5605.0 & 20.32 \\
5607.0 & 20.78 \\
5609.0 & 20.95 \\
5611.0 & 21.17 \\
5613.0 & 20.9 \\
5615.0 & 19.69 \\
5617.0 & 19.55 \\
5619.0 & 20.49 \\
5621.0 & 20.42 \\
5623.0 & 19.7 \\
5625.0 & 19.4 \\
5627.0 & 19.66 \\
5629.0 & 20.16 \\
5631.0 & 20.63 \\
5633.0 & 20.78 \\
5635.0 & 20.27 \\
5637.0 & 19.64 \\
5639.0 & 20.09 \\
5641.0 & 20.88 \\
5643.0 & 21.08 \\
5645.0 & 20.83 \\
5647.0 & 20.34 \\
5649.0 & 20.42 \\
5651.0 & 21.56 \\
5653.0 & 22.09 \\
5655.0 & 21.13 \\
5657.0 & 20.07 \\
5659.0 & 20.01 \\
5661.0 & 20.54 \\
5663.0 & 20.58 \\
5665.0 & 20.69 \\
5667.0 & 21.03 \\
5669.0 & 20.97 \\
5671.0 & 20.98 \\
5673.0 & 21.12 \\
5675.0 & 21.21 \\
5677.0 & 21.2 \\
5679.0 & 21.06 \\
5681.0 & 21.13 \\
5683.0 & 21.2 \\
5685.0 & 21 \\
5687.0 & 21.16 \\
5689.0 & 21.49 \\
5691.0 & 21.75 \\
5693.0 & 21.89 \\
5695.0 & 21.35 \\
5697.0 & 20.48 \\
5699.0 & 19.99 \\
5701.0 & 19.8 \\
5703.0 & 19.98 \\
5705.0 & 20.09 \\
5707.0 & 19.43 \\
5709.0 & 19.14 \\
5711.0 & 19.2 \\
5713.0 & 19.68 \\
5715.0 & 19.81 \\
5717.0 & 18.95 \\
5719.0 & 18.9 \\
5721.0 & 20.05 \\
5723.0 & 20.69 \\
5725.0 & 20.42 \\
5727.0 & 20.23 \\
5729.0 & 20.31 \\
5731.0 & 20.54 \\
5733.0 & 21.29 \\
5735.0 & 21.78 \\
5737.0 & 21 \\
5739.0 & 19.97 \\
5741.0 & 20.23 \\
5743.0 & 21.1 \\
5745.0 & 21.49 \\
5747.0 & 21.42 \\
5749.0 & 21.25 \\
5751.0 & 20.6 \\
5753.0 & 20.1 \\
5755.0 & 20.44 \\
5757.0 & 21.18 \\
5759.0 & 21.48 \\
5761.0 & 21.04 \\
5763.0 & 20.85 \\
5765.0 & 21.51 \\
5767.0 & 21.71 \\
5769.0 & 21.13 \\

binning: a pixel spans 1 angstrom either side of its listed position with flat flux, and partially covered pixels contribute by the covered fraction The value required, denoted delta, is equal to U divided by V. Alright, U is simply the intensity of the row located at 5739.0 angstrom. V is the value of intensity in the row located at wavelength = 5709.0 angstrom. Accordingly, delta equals 1.04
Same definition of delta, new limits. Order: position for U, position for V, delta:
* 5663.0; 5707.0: 1.06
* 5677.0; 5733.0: 1.00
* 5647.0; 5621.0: 1.00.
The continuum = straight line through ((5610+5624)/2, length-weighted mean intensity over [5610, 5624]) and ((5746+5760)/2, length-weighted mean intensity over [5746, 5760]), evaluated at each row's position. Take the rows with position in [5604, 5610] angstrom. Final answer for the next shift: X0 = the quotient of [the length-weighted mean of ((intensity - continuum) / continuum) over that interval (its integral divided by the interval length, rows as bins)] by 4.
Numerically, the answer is 0.0056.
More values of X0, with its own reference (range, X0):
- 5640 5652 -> 0.0054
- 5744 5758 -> 0.0001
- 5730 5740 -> 0.0009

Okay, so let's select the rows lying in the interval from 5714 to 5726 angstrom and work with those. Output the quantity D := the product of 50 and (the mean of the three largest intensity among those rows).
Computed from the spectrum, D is 1019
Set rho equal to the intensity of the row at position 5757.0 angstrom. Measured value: 21.18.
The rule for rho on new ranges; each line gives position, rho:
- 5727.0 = 20.23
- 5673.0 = 21.12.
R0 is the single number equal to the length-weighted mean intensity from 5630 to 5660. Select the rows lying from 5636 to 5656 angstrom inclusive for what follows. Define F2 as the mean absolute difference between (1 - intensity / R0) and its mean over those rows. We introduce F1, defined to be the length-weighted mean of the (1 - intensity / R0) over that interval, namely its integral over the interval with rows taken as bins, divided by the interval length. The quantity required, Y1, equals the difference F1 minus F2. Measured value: -0.034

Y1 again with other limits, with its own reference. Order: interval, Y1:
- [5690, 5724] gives -0.005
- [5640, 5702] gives -0.034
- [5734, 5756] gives -0.035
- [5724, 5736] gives -0.030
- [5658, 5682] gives -0.024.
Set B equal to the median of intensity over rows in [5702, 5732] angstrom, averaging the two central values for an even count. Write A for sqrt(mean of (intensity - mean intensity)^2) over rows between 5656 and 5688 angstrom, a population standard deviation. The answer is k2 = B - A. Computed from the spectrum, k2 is 19.6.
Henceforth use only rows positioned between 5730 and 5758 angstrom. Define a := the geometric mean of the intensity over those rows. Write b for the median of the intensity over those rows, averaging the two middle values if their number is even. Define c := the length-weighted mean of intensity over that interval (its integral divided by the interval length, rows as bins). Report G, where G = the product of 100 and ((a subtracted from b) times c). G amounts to 360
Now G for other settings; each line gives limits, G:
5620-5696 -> 328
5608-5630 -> -43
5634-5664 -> -178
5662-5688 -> 75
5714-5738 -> 103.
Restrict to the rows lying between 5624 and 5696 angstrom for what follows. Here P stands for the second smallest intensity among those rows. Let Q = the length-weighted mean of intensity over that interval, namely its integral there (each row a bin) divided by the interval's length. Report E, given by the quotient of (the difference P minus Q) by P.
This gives -0.06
